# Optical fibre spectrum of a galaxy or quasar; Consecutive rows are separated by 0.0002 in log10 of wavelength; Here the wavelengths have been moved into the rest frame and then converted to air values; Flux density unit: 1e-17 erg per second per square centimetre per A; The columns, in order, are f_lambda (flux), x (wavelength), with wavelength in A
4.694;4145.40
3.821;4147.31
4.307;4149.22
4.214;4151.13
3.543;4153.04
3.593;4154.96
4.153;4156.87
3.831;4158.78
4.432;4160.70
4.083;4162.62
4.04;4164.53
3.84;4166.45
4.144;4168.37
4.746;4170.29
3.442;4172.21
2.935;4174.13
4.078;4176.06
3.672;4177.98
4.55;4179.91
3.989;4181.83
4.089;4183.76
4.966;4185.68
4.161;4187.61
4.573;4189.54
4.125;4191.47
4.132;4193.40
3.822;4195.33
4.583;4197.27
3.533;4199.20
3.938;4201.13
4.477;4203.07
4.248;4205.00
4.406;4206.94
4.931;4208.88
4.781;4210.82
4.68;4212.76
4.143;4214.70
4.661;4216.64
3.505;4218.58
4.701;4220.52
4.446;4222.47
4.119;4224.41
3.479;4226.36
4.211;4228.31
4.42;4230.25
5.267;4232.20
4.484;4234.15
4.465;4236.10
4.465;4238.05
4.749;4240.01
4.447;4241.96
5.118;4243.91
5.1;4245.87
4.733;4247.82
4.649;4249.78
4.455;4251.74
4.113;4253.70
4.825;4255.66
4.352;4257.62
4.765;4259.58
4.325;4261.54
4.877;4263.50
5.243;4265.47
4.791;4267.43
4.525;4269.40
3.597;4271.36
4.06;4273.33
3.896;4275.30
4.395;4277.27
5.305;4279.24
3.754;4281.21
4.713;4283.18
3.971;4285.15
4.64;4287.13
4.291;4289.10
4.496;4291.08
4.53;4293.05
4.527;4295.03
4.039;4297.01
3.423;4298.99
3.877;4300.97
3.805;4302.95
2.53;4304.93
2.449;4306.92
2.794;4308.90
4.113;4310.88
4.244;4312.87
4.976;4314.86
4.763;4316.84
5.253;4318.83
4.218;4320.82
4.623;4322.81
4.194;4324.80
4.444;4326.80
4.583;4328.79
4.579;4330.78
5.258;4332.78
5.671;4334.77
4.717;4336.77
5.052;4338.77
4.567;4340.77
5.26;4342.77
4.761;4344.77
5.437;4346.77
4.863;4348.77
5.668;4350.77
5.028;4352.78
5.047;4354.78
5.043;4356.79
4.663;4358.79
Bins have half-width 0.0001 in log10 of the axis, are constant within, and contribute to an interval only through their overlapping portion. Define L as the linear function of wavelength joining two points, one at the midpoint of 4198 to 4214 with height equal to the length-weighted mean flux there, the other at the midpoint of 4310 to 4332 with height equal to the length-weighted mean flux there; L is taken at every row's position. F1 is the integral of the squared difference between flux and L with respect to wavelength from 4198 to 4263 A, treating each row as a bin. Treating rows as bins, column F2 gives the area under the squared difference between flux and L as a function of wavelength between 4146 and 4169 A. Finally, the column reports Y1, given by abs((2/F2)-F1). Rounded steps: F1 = 11.2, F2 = 3.7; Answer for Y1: 11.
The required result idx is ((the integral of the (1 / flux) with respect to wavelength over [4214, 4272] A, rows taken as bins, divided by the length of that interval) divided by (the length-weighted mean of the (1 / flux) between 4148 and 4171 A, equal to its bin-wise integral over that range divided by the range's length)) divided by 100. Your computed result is 0.0091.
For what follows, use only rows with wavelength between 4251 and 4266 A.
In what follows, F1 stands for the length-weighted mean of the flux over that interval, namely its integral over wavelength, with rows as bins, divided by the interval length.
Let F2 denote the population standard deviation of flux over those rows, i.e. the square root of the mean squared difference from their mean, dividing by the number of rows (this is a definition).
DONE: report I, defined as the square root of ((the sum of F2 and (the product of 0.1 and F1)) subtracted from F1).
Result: 1.95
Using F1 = 4.6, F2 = 0.35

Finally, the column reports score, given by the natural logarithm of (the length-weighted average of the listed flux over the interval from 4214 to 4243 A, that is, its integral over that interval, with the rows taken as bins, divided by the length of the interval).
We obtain 1.476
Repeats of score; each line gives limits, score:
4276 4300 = 1.467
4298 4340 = 1.451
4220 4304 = 1.487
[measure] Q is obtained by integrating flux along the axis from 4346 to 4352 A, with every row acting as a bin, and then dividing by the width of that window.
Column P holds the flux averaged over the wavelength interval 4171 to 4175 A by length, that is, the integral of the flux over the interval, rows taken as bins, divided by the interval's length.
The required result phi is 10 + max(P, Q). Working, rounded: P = 3.3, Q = 5.3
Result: 15.3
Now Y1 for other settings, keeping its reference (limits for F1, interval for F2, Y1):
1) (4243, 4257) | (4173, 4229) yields 2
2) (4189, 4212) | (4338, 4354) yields 3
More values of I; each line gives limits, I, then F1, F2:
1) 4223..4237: 1.85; 4.4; 0.49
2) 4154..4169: 1.84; 4.0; 0.24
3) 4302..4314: 1.50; 3.3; 0.75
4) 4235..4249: 1.99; 4.7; 0.27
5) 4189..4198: 1.87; 4.2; 0.29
